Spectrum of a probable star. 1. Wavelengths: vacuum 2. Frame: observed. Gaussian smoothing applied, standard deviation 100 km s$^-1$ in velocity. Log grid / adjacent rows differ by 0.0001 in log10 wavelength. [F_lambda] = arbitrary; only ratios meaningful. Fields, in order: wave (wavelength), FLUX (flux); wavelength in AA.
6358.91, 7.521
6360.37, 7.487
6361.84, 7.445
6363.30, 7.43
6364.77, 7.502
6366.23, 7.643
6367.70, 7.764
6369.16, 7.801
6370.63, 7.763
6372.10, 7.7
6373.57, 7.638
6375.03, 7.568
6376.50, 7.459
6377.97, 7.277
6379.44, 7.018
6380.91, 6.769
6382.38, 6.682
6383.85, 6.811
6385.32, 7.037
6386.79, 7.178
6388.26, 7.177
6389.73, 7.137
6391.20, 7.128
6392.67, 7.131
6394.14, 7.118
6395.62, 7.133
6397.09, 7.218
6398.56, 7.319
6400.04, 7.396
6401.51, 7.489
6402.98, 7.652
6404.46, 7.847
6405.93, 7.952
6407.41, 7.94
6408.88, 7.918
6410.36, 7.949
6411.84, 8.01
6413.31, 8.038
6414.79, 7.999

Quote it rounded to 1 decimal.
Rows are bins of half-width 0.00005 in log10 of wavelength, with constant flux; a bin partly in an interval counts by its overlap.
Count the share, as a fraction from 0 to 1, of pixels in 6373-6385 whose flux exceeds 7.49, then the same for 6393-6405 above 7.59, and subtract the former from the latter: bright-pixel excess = 0.0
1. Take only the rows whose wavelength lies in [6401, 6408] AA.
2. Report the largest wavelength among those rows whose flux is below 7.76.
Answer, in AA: 6402.98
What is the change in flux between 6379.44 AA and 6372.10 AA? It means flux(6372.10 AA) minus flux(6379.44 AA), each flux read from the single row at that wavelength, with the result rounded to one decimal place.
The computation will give 0.7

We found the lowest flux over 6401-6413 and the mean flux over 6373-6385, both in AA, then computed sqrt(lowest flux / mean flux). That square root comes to 1.02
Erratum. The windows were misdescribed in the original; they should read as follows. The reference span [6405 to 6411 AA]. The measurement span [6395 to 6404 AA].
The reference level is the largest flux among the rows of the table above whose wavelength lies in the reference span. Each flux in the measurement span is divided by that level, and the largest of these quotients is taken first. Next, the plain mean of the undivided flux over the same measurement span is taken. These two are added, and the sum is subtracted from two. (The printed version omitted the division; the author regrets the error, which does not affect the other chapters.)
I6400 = -6.3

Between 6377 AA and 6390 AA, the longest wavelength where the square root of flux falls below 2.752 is 6389.73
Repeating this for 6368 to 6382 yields 6380.91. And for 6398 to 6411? 6401.51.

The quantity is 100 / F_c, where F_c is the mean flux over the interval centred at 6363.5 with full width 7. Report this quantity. 13.33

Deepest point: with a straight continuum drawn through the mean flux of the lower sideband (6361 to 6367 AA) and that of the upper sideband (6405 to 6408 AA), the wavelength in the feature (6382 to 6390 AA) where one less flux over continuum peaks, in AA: 6382.38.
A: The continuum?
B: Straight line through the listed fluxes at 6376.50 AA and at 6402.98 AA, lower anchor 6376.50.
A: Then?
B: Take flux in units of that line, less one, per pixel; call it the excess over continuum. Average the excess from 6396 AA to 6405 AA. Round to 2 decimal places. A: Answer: -0.02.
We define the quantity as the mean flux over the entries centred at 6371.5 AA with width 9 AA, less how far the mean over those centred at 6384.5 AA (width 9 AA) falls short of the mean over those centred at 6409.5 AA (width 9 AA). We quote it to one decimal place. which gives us 6.7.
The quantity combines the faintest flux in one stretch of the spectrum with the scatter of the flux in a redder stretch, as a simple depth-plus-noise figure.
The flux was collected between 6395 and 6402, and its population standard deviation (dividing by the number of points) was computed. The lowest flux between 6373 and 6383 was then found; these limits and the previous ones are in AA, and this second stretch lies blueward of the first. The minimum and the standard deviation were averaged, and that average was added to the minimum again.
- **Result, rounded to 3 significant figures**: 10.1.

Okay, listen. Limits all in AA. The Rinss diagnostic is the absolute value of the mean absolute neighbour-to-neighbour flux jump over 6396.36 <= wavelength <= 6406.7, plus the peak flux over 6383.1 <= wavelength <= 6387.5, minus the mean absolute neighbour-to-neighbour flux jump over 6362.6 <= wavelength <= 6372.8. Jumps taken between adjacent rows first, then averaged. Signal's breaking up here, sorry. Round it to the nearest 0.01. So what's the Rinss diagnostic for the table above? 7.22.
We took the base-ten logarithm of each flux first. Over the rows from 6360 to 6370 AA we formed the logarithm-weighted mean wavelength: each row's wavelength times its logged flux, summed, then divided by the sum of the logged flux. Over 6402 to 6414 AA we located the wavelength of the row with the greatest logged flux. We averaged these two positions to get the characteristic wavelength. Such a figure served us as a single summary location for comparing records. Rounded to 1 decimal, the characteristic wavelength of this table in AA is 6389.1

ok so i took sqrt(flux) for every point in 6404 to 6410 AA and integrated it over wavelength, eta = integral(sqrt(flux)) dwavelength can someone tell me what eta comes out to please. 17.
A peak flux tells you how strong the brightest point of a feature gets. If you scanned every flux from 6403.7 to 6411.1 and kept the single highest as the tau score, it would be 7.952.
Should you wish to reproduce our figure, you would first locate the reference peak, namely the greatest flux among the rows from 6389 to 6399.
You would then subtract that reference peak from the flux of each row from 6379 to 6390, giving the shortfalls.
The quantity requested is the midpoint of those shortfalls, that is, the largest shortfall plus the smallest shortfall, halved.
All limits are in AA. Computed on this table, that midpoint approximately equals -0.4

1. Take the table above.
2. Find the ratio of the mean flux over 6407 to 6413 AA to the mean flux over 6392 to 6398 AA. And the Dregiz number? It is 1.11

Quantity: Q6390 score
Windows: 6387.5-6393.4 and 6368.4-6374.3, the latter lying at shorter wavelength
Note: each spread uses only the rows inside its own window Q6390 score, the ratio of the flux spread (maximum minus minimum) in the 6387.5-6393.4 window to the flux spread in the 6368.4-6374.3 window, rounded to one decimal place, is 0.3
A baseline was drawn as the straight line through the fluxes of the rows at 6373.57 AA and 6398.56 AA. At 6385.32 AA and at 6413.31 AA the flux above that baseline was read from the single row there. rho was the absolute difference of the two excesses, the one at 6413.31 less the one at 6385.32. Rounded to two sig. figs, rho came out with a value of 1.4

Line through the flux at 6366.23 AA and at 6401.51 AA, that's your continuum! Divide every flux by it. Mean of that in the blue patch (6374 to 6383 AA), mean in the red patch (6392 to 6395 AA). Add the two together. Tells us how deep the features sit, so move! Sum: 1.89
